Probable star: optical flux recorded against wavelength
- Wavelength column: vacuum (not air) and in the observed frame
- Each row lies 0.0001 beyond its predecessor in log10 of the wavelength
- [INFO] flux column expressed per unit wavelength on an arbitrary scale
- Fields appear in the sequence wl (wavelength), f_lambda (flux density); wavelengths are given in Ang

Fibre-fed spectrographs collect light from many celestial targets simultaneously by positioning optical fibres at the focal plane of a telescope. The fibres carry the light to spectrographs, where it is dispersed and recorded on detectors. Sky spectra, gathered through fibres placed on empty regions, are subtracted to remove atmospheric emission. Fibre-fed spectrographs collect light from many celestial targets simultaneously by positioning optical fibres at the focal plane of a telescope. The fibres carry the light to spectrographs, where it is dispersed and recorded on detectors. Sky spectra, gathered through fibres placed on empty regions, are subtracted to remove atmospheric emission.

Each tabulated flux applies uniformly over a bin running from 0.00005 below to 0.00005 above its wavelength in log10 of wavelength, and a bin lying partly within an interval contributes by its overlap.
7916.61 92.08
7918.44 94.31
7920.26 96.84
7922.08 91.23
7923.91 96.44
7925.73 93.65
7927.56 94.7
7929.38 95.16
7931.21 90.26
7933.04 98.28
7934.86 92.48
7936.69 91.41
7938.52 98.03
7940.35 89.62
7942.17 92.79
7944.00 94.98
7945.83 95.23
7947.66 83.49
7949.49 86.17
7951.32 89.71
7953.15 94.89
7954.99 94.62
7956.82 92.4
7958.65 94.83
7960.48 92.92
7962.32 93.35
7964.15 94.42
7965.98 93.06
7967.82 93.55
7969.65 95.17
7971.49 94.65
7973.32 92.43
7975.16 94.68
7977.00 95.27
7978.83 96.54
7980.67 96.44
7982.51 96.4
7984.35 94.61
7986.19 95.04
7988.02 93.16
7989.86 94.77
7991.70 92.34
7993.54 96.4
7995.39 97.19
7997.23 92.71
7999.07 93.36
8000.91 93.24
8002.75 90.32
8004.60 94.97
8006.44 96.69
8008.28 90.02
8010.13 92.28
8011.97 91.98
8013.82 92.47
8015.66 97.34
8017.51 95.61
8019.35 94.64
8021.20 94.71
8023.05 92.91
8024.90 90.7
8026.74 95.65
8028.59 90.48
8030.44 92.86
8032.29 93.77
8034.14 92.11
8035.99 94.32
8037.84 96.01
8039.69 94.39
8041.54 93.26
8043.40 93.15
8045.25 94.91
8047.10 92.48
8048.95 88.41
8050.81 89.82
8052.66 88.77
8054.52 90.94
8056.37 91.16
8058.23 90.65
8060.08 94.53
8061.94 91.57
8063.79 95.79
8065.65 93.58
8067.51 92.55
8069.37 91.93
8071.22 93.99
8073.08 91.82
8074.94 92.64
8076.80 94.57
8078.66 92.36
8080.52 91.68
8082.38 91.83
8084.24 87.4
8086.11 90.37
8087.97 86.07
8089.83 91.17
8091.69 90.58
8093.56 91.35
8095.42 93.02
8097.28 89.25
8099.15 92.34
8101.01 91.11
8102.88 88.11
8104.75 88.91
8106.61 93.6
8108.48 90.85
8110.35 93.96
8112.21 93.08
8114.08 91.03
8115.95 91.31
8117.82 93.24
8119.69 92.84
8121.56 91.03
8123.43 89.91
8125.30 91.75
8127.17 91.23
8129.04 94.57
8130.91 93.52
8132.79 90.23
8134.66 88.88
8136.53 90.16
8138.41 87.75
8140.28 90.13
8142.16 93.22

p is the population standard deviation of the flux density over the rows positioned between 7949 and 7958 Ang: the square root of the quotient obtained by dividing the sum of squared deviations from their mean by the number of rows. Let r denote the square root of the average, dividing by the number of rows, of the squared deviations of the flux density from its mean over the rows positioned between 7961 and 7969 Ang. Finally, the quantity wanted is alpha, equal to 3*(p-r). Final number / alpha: 8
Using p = 3.3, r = 0.51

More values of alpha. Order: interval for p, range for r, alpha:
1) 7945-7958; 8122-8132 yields 8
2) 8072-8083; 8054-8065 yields -3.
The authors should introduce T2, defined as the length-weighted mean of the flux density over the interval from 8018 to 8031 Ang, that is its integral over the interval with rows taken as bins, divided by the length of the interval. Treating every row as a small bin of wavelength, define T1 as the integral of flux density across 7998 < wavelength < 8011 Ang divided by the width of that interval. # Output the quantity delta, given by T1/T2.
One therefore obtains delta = 1.00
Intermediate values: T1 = 93.0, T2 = 93.2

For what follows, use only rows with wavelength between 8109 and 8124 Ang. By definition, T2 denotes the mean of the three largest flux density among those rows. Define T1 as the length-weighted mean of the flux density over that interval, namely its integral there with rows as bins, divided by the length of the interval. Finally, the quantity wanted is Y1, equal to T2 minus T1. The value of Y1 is 1.36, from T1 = 92.1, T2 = 93.4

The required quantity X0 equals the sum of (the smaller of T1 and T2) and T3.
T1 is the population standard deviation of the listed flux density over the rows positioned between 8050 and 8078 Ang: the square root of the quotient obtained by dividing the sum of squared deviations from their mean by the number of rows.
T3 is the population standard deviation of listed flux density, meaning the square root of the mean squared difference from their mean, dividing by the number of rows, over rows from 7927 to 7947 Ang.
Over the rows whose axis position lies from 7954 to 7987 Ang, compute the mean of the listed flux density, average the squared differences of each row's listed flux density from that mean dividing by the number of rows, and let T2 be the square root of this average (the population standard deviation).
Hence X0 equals 4.00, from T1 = 1.9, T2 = 1.3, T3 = 2.74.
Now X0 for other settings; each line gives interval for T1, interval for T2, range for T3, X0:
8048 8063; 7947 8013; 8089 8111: 3.54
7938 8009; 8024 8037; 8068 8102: 3.79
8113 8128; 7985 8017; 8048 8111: 3.15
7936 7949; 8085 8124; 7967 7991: 3.10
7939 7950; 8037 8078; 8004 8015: 4.22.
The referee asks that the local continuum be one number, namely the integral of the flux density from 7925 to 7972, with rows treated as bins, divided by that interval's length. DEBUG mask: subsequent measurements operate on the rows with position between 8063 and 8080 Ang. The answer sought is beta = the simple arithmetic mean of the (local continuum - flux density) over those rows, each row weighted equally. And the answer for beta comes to -0.2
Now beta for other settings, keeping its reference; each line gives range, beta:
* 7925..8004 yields -0.6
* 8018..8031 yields -0.1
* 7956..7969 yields -0.5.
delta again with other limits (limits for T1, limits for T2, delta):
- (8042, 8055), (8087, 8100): 1.01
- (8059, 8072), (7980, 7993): 0.99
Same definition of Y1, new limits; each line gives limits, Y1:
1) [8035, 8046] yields 0.81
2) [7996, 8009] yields 1.76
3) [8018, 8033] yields 1.71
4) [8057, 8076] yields 1.87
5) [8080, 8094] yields 1.69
